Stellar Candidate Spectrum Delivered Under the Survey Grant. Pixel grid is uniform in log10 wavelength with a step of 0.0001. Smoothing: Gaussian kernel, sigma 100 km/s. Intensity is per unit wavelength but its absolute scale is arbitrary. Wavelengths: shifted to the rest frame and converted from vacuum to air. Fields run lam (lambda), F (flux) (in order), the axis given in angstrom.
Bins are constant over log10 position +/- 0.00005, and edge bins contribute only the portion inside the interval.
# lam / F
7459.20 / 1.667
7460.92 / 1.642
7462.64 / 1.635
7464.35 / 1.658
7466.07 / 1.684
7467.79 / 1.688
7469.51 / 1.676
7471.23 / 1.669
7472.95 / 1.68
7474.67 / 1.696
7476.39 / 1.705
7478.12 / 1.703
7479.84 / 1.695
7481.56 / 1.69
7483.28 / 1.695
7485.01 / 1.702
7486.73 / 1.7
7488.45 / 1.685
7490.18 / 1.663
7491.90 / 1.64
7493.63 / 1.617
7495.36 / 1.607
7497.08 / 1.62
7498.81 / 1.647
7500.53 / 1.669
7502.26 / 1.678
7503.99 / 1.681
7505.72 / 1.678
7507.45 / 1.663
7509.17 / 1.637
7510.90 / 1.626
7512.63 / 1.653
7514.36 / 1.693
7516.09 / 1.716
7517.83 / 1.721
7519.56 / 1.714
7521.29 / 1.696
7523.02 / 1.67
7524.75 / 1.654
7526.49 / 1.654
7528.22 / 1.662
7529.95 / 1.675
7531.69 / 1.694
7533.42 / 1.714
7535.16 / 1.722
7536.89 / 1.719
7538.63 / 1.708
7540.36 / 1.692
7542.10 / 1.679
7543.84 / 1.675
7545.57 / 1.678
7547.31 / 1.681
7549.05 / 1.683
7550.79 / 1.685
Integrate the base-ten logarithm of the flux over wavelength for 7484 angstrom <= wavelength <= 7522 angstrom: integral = 8.4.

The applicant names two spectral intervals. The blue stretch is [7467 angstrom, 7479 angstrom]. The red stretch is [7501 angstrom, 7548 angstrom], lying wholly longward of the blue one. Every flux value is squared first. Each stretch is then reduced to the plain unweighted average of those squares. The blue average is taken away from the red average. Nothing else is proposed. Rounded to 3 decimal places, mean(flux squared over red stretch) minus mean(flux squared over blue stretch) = -0.018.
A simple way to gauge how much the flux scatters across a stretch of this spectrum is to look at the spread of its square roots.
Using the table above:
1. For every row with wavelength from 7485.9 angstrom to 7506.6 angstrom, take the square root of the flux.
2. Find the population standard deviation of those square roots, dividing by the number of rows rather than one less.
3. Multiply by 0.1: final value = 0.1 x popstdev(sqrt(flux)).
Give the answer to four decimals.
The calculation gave 0.0011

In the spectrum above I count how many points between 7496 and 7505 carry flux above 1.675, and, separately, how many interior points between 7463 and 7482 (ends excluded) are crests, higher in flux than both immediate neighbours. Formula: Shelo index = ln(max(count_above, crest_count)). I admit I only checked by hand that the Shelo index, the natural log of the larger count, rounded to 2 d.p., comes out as 0.69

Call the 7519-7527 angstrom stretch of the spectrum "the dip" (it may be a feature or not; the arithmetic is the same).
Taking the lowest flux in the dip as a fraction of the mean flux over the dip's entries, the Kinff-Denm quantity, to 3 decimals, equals 0.986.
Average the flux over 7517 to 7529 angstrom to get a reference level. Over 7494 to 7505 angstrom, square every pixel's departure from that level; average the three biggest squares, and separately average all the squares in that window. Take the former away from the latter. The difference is -0.0017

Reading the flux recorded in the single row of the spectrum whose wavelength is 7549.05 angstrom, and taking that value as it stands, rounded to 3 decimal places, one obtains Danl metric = 1.683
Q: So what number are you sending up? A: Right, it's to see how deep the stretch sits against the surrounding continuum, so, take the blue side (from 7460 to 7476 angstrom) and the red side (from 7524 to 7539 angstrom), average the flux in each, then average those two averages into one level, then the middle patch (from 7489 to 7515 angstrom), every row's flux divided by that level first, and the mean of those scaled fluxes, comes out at 0.983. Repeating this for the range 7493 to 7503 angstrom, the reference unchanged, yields 0.976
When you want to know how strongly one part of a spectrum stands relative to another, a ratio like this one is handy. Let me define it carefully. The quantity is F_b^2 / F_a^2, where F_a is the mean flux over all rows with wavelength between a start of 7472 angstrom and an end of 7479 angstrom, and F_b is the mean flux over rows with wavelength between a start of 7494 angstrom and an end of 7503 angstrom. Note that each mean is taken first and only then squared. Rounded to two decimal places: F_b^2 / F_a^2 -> 0.94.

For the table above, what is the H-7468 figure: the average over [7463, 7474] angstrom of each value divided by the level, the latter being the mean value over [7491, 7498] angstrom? 1.034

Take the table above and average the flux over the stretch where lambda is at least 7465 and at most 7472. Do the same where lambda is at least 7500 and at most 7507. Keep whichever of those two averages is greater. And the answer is 1.68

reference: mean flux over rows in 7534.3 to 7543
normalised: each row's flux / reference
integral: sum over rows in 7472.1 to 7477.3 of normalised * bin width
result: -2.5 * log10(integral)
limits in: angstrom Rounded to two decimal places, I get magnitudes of -1.78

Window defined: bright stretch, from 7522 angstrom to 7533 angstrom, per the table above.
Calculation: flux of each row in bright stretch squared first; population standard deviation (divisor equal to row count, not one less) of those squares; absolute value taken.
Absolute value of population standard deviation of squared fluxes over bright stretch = 0.046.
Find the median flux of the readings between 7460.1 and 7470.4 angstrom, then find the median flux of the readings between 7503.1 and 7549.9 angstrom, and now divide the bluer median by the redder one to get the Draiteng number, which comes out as 0.99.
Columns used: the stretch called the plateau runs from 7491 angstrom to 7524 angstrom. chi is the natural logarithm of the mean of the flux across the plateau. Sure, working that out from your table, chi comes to 0.510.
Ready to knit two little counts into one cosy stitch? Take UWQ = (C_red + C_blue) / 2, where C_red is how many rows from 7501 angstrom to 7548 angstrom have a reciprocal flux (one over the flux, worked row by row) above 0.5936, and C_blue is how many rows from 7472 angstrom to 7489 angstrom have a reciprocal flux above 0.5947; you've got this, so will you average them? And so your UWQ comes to 8.5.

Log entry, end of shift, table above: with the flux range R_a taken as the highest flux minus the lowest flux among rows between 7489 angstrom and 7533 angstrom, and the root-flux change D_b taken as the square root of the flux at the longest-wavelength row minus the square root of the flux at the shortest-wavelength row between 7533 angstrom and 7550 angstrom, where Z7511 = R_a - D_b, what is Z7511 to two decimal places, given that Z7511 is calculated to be 0.13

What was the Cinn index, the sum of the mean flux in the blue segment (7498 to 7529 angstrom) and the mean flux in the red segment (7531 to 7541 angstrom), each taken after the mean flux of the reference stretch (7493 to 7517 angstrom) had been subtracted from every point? 0.07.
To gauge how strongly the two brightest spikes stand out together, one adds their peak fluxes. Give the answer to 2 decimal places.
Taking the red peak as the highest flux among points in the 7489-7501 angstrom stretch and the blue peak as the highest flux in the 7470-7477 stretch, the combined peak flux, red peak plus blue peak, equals 3.37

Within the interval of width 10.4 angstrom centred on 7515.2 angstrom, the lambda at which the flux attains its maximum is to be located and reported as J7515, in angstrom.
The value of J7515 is 7517.83 angstrom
